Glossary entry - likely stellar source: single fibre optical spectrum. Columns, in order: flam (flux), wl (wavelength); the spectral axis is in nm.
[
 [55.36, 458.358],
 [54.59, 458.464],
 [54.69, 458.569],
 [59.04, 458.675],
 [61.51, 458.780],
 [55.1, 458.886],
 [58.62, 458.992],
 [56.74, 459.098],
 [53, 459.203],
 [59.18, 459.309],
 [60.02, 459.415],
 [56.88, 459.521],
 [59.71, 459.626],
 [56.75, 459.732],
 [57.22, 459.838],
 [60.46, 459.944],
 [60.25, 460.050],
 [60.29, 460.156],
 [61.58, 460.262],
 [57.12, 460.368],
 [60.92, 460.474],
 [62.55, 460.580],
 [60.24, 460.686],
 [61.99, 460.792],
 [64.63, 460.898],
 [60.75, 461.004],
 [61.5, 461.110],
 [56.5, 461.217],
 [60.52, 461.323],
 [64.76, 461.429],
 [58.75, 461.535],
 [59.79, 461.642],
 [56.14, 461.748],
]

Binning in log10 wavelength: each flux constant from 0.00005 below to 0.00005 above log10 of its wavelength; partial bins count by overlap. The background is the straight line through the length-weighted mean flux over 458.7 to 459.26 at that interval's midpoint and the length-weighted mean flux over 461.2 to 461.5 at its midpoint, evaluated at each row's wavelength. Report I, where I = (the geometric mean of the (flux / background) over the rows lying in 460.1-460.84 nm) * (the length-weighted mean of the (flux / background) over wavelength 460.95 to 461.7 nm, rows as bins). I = 1.00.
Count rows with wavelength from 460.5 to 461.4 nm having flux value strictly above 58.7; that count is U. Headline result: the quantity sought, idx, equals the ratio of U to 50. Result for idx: 0.14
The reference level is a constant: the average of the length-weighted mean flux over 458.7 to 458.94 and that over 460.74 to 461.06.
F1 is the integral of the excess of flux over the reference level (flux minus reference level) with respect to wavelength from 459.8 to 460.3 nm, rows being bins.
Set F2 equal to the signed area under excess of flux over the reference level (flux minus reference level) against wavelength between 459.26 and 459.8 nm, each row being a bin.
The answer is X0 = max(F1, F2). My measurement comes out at -0.2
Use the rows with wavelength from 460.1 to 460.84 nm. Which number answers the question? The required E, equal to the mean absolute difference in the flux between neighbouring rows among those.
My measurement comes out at 2.5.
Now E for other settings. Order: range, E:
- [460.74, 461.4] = 3.3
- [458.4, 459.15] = 3.1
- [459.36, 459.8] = 3.0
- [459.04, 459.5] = 3.6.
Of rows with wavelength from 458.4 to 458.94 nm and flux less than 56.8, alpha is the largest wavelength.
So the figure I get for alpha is 458.886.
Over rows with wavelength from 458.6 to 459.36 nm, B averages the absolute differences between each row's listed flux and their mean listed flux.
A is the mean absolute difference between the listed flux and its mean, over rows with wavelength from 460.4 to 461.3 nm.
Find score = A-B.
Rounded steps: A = 1.53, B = 2.27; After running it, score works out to -0.7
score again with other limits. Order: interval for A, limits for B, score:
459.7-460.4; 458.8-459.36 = -0.2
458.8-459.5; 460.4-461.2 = 1.1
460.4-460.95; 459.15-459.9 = -0.6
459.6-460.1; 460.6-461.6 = -0.4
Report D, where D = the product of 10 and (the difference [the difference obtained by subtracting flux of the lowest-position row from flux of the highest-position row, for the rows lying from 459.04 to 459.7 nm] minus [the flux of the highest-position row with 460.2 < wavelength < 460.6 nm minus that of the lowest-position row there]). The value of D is 20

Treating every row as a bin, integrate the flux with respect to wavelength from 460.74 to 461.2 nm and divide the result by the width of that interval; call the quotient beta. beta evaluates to 61.7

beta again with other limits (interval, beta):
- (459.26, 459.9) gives 58.3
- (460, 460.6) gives 60.3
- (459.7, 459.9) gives 57.1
